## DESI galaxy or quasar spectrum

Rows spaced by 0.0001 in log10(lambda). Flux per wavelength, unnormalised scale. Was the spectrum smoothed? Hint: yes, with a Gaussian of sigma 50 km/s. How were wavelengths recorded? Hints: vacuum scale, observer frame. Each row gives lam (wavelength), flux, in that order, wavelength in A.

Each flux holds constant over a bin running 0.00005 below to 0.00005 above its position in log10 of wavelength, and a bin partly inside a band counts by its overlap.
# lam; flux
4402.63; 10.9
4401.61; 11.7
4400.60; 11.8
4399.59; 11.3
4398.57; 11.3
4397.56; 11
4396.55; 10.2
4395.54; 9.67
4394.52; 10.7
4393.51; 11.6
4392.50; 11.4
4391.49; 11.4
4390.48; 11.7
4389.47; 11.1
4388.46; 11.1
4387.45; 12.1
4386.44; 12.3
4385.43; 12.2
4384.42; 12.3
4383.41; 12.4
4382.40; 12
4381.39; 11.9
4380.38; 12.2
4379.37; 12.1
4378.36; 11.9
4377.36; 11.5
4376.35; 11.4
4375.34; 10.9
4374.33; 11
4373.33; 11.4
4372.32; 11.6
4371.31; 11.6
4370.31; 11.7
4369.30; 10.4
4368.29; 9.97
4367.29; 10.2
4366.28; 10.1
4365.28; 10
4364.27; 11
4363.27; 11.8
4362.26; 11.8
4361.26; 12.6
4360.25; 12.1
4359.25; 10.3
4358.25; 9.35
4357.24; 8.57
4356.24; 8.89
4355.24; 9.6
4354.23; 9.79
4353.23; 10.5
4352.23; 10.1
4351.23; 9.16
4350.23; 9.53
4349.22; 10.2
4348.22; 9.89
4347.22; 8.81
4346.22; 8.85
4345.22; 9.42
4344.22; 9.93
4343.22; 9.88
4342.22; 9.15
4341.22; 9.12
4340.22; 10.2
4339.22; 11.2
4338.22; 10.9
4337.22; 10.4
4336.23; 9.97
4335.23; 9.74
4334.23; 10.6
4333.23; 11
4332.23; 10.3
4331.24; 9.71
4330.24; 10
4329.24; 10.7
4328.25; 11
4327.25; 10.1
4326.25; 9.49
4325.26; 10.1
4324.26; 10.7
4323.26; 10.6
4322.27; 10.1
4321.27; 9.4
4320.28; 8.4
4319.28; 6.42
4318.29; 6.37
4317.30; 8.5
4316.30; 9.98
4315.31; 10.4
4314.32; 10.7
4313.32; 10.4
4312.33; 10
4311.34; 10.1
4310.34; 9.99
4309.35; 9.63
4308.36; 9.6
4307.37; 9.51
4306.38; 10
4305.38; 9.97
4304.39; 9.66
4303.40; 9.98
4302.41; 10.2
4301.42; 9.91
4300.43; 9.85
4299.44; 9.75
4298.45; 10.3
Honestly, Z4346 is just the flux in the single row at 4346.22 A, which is 8.85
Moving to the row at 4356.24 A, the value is 8.89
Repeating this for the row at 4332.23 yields 10.3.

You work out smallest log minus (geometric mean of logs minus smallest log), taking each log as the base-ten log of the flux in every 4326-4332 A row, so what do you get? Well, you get 0.95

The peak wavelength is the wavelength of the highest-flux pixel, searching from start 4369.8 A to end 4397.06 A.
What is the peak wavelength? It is 4383.41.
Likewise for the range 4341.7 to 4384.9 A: 4361.26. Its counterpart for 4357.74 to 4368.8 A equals 4361.26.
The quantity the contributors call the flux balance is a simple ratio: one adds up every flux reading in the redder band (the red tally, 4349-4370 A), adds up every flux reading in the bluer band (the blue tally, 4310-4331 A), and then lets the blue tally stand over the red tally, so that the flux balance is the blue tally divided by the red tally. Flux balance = 0.942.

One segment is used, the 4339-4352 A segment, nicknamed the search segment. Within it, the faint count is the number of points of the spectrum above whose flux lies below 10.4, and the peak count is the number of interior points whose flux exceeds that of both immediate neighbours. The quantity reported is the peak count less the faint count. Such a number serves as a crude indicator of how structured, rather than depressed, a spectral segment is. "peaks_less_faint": -10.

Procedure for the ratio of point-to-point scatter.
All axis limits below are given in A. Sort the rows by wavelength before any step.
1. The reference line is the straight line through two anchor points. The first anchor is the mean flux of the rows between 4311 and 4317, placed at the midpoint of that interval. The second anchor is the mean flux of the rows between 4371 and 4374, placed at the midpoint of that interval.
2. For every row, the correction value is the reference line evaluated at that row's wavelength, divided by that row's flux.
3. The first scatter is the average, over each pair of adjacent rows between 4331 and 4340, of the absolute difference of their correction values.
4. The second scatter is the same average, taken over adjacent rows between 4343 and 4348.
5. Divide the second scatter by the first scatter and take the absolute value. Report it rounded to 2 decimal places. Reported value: 0.77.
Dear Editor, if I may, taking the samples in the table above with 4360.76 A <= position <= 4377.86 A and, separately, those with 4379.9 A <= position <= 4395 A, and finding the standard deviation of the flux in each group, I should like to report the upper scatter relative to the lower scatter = 0.69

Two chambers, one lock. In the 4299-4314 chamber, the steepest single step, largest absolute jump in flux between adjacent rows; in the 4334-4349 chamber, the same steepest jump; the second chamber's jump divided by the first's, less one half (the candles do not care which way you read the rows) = 1.70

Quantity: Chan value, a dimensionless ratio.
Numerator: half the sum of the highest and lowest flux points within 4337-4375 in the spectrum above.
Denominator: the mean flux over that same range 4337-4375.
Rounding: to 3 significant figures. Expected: 1.03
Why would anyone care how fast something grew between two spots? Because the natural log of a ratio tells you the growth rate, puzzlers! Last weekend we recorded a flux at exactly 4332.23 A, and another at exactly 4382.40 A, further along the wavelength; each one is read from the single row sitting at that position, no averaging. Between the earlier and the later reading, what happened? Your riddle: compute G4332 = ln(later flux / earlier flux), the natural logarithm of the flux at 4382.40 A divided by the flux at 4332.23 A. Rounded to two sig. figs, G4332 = 0.15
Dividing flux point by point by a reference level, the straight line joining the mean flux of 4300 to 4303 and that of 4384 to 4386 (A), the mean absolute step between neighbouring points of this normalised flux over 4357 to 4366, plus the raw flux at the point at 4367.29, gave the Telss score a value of 10.3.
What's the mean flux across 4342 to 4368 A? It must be 10.1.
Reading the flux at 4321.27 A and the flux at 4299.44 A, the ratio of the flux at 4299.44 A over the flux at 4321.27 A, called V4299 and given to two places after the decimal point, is 1.04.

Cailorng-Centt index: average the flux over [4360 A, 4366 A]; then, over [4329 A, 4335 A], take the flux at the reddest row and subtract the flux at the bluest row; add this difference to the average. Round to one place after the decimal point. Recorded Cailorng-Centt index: 11.4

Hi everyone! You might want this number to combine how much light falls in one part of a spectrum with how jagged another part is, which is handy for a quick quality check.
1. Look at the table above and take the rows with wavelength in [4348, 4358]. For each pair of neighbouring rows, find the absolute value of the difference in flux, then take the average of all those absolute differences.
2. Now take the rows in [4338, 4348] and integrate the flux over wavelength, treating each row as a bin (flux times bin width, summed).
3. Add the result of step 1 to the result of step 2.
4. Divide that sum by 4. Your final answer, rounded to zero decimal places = 24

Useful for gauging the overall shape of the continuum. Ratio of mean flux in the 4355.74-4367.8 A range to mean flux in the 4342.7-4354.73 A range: 1.09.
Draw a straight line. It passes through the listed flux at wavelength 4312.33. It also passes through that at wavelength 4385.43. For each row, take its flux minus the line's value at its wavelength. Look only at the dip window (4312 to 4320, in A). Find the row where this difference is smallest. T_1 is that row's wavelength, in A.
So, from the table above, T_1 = 4318.29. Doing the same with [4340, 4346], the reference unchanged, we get 4342.22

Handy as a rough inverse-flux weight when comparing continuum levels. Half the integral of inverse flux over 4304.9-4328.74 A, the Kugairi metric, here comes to 1.26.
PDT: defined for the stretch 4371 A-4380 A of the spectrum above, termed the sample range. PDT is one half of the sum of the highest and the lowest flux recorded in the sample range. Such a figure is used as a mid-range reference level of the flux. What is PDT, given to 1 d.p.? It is 11.5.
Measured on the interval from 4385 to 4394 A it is 11.7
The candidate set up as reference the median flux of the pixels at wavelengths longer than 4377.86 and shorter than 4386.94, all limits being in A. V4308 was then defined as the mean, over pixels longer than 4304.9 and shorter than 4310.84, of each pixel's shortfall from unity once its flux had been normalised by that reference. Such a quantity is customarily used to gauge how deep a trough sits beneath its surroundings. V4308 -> 0.198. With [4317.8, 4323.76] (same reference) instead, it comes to 0.299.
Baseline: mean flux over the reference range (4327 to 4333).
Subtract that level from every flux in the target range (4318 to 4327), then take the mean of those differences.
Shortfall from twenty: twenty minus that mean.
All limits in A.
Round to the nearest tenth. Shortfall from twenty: 21.2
